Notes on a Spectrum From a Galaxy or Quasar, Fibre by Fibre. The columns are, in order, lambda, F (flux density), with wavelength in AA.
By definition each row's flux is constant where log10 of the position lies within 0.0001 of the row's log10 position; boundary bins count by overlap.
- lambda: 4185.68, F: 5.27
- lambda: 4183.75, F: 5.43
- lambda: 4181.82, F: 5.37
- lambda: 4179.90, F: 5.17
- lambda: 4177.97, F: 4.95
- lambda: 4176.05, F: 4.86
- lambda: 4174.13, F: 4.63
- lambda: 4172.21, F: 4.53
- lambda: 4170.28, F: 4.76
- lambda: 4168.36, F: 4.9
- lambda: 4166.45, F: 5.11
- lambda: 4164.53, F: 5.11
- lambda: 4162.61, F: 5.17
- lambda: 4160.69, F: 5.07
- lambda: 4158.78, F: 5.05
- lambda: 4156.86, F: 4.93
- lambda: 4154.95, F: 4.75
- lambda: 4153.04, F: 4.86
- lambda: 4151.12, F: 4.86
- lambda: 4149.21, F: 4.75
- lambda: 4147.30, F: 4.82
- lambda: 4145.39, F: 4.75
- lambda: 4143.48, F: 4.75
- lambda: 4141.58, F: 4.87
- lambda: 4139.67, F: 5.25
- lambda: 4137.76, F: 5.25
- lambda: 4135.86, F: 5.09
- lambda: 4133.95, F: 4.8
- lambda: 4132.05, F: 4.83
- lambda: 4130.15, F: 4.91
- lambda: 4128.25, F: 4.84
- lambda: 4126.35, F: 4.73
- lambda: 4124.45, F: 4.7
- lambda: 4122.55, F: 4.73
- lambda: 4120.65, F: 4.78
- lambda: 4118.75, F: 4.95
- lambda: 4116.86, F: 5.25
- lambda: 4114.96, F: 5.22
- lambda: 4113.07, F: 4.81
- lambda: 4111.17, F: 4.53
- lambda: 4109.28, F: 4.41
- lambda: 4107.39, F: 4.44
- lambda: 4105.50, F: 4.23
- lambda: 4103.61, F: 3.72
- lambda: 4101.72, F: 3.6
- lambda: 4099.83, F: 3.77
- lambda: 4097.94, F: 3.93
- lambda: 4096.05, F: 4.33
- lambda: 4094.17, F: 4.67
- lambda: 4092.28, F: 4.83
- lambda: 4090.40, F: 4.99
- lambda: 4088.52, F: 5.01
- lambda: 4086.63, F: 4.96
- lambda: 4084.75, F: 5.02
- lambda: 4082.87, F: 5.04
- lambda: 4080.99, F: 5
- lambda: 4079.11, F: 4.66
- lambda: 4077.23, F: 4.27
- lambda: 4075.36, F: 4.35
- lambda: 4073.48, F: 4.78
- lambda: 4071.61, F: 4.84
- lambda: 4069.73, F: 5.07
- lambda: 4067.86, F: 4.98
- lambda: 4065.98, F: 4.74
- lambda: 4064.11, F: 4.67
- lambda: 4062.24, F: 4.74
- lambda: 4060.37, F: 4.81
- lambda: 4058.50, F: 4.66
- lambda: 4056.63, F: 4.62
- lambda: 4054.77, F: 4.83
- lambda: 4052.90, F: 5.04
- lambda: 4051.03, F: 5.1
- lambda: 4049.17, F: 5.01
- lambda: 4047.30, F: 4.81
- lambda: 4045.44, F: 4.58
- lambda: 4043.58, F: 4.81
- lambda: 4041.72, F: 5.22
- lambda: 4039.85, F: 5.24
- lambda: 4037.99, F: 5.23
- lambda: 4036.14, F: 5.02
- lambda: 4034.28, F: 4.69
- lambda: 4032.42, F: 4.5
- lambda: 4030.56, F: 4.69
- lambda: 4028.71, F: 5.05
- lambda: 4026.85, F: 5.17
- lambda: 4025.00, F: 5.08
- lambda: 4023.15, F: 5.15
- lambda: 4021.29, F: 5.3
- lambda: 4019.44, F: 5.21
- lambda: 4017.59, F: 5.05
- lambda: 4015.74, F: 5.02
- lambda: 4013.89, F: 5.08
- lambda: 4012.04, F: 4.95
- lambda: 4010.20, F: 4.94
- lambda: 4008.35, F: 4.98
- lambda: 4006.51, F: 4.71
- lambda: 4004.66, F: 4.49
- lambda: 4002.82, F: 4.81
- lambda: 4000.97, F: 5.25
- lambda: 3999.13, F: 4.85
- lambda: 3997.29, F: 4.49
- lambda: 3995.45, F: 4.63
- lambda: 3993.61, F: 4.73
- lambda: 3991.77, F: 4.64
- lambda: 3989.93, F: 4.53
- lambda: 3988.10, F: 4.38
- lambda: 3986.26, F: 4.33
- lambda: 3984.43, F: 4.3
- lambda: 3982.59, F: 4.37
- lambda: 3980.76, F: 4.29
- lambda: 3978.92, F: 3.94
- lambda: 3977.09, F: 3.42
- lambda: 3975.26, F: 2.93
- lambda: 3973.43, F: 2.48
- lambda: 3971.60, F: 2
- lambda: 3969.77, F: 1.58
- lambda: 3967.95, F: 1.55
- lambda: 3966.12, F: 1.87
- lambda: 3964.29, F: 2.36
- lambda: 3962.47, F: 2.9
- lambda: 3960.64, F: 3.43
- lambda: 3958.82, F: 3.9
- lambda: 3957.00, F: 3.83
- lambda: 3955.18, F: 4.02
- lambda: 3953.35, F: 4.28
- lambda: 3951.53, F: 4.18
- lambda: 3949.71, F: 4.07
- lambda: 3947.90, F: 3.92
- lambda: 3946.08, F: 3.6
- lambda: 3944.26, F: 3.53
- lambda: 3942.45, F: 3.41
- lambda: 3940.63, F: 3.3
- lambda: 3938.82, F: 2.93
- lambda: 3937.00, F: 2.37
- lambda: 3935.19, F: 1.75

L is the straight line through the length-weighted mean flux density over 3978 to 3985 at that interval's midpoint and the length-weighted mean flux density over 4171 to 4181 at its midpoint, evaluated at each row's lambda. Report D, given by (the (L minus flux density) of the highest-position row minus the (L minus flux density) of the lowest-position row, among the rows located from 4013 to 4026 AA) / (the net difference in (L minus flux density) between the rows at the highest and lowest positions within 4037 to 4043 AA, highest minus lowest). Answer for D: 2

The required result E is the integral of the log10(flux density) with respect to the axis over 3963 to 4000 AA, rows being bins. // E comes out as 19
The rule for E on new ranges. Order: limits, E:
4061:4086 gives 17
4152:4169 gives 12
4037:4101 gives 43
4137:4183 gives 32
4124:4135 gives 8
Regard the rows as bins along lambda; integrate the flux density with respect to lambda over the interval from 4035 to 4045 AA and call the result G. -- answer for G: 51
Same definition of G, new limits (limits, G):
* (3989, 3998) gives 41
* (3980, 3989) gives 39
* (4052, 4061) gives 43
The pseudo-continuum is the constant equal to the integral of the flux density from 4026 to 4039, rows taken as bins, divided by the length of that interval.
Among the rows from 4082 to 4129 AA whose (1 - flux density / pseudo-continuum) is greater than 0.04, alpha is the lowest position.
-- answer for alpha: 4094.17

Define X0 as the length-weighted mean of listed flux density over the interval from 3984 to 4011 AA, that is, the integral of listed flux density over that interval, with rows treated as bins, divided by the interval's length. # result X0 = 4.68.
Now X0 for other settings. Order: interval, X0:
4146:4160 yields 4.86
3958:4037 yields 4.21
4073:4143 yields 4.69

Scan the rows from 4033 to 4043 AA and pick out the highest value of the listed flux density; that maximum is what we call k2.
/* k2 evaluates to 5.24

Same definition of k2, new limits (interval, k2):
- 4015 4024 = 5.3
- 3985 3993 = 4.64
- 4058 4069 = 4.98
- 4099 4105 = 3.77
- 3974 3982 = 4.29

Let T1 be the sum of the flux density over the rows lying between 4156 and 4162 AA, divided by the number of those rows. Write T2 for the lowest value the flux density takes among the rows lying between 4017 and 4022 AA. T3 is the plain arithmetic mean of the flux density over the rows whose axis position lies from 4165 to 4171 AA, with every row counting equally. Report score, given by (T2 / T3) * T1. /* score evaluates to 5.1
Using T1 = 5.0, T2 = 5.05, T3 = 4.92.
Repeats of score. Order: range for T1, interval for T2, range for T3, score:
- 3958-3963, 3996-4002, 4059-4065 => 3.2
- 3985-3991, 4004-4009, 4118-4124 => 4.1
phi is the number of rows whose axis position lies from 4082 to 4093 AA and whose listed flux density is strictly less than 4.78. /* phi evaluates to 0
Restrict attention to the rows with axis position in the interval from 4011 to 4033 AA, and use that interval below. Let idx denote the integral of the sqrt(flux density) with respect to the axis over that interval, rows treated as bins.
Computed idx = 49.3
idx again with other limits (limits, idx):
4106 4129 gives 50.2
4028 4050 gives 48.7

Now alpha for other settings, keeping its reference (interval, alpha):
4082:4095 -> 4094.17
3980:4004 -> 3980.76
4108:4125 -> 4109.28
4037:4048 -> 4045.44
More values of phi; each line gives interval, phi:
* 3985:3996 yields 6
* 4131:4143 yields 0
